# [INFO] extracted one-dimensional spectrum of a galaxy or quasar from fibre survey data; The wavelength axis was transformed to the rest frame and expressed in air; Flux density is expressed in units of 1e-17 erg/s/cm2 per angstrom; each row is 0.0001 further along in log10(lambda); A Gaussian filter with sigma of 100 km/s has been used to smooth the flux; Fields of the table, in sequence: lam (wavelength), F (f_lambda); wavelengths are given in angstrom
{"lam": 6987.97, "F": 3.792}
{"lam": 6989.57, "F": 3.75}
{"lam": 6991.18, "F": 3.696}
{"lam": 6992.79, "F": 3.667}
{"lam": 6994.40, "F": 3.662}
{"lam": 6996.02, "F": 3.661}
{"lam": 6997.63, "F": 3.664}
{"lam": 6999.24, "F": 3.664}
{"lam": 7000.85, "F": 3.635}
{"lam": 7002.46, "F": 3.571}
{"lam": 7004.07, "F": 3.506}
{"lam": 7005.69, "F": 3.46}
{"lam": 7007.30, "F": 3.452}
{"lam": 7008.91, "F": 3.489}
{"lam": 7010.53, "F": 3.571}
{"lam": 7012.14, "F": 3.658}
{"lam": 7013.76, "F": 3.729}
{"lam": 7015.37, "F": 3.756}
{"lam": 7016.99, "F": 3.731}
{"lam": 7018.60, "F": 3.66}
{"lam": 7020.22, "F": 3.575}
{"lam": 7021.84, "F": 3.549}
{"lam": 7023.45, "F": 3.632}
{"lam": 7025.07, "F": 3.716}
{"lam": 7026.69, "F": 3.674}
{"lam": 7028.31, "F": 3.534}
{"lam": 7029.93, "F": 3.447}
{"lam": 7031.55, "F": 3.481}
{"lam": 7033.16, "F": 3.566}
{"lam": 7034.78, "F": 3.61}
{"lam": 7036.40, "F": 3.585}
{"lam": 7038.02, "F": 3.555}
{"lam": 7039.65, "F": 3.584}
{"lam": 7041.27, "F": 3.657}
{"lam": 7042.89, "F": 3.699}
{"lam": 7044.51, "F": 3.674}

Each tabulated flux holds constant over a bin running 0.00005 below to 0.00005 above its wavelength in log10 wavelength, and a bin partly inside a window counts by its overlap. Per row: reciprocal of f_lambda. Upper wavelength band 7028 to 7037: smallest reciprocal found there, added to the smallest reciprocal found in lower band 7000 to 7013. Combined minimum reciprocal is 0.550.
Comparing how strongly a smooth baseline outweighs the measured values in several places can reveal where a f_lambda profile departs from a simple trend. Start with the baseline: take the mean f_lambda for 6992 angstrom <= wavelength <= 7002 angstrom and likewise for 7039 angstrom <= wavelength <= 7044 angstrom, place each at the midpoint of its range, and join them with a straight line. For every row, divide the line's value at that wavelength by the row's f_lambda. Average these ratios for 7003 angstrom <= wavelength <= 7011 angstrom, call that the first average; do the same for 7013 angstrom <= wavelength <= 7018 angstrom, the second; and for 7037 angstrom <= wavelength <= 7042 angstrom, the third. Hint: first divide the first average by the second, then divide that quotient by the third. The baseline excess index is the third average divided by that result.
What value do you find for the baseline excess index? 0.96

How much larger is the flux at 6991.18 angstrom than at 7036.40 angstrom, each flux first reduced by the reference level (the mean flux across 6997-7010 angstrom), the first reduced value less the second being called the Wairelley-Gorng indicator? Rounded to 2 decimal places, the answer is 0.11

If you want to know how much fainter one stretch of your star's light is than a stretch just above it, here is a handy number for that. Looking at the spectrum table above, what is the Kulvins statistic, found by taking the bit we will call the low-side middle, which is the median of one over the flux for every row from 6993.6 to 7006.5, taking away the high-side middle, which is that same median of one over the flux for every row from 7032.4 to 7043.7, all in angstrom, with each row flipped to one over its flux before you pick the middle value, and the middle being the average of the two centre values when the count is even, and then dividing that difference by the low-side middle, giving -0.018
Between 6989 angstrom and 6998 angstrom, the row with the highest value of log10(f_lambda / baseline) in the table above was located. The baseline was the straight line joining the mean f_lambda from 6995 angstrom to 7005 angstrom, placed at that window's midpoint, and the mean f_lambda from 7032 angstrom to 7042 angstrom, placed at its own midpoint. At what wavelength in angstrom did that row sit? 6989.57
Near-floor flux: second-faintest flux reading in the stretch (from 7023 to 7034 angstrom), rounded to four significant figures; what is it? 3.481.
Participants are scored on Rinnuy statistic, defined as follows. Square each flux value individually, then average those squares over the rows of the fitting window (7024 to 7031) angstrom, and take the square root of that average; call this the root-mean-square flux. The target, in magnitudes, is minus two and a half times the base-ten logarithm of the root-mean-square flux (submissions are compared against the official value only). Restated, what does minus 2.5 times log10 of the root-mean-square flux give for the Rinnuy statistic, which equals -1.39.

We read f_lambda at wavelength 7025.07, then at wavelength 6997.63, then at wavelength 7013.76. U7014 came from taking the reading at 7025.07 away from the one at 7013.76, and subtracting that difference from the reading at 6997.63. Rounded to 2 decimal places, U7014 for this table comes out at 3.65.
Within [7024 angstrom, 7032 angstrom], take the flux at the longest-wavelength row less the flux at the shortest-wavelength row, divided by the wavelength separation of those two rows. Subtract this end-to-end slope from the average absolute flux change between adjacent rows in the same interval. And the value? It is 0.11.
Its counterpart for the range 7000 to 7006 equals 0.09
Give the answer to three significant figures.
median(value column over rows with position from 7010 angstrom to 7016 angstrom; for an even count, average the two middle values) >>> 3.69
